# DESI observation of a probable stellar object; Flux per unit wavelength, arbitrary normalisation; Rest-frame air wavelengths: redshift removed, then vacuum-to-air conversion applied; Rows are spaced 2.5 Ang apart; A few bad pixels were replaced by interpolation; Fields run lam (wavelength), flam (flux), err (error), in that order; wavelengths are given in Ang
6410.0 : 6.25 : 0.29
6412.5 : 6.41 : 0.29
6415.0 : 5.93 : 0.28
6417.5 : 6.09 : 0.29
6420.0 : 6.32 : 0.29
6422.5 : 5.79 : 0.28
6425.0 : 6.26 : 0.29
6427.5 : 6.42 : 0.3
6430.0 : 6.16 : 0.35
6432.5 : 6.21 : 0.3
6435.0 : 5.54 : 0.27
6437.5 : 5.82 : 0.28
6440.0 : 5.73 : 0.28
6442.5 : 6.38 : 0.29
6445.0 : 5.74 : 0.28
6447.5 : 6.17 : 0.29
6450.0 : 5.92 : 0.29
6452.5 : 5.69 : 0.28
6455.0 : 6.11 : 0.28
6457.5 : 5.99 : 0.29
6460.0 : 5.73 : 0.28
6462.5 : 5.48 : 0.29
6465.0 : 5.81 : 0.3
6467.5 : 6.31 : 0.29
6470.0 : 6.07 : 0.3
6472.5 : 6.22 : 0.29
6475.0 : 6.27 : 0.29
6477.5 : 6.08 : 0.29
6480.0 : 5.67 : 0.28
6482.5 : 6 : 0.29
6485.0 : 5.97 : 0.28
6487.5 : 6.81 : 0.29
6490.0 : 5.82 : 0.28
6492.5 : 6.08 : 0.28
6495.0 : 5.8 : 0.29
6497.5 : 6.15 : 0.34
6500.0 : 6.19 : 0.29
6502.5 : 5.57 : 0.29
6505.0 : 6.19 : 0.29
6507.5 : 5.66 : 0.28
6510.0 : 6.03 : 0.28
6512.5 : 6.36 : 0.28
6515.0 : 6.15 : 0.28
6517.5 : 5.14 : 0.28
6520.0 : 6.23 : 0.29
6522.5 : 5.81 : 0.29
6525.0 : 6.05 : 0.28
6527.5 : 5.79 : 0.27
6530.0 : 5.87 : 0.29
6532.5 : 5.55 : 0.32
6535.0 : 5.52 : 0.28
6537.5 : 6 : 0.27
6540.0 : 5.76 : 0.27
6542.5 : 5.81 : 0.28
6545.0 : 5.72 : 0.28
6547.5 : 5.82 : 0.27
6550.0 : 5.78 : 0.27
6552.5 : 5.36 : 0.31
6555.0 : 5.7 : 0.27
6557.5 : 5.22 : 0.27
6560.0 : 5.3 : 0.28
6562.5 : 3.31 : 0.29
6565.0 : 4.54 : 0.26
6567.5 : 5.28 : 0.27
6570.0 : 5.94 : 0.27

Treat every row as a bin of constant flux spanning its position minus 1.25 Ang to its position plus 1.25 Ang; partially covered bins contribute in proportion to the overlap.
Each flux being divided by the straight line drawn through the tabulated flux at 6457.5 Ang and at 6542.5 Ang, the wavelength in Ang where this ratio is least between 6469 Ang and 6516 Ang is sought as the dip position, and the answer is 6502.5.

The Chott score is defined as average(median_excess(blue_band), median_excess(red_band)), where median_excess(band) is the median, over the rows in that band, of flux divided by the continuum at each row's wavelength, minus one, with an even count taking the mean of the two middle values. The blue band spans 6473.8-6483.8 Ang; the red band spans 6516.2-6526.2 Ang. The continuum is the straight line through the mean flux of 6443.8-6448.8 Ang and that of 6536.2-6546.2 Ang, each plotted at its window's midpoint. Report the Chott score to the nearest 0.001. 0.018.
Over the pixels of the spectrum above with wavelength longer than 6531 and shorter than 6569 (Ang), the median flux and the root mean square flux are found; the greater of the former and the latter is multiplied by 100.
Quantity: 555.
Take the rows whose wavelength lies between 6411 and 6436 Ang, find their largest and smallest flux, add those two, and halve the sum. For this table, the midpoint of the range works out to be 5.98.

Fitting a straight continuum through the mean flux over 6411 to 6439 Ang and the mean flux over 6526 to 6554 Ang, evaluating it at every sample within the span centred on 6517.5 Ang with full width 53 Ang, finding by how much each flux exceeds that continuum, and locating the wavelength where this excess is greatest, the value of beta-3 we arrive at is 6512.5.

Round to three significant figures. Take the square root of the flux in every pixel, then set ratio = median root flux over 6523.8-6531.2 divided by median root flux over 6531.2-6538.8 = 1.03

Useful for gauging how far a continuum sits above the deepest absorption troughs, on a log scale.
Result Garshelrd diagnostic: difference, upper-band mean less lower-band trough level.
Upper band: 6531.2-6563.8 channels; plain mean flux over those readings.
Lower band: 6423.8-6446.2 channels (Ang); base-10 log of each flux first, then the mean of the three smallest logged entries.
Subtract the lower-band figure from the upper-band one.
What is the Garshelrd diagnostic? 4.7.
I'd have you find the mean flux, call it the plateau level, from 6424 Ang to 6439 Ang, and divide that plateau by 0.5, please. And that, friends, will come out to 12.1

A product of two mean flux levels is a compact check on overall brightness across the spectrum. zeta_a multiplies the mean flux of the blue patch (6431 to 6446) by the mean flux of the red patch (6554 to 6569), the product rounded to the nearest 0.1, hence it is 28.9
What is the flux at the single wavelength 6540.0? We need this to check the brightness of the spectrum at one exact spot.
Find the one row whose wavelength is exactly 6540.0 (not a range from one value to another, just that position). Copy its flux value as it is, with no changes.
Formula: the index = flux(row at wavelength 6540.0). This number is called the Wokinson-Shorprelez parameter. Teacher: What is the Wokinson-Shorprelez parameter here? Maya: 5.76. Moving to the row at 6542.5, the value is 5.81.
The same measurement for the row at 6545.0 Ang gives 5.72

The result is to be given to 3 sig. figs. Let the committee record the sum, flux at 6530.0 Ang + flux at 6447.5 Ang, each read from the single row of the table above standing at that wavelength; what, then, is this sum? 12.0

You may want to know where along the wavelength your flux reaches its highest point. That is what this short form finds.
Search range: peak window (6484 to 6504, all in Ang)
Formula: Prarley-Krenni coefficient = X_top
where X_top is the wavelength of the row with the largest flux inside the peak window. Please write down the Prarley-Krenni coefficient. 6487.5 Ang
